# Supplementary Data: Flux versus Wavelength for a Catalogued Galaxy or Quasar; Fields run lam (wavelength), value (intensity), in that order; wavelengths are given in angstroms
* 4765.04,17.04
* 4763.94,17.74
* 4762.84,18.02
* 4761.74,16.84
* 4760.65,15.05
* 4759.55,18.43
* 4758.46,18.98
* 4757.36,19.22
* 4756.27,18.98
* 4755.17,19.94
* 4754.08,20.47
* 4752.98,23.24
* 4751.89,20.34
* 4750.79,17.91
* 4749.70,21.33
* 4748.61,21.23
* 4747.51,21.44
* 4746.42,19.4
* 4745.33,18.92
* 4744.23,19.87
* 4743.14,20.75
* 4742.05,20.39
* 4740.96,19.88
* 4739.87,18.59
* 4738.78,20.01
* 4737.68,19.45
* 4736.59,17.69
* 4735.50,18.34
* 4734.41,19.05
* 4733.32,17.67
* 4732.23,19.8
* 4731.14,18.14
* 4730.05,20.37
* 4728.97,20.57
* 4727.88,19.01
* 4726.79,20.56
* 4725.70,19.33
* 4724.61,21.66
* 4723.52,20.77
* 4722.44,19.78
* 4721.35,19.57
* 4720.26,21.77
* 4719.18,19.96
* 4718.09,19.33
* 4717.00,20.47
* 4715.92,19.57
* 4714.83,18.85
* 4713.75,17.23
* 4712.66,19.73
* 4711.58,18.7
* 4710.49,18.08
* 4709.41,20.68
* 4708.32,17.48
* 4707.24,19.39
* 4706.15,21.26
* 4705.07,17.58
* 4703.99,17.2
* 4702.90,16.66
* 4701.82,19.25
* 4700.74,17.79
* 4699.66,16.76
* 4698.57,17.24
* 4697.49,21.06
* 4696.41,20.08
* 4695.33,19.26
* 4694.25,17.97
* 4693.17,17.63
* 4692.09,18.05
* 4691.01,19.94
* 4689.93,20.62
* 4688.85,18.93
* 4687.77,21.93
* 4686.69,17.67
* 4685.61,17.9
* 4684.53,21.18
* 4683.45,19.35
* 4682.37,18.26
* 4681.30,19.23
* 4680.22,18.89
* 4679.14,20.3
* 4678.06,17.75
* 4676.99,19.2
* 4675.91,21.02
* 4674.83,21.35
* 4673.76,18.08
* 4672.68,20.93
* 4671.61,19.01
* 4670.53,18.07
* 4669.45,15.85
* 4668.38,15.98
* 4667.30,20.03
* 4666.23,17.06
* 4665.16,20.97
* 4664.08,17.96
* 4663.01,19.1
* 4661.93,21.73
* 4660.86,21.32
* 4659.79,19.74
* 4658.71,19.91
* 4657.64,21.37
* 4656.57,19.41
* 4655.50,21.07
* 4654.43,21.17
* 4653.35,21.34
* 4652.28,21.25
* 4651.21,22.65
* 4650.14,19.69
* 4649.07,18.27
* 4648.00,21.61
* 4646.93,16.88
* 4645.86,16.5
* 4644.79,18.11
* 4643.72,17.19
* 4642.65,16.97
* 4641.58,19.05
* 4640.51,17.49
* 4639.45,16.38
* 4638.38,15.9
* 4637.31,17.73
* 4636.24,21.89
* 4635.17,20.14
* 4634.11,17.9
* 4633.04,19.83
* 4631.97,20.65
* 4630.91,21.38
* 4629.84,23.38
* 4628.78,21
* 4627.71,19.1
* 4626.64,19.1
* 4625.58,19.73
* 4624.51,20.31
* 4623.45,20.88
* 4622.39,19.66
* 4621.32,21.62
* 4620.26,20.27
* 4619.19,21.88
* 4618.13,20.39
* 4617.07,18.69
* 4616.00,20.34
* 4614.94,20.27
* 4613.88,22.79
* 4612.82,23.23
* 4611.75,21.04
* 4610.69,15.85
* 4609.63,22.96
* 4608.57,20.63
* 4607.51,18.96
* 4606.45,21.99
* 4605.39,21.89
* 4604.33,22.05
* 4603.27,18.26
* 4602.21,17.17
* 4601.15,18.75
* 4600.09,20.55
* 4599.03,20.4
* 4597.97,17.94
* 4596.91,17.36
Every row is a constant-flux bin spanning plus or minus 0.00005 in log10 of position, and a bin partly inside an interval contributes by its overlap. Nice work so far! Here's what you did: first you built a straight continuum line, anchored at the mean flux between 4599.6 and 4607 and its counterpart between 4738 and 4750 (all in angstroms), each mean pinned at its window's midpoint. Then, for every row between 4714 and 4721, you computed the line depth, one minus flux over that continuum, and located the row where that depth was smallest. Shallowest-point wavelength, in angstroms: 4720.26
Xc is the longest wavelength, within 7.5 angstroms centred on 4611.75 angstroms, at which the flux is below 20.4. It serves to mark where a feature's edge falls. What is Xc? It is 4614.94 angstroms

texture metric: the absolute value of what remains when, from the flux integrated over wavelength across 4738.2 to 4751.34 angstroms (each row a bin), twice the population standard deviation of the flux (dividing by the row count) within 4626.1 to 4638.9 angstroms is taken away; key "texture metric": 258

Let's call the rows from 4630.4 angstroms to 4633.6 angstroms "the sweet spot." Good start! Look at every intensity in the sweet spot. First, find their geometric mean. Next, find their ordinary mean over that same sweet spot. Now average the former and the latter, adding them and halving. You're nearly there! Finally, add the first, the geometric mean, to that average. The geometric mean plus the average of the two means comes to 41.2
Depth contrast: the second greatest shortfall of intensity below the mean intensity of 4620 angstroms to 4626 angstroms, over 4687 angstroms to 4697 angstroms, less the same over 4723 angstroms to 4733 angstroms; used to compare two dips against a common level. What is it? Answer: 1.0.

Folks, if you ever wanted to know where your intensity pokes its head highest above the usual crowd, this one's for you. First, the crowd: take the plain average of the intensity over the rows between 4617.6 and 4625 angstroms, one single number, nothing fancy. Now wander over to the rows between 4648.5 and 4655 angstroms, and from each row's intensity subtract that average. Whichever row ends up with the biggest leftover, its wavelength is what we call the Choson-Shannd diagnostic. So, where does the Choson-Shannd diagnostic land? 4651.21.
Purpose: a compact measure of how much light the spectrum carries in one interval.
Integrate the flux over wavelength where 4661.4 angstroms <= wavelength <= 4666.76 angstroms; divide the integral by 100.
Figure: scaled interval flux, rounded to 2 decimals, 1.04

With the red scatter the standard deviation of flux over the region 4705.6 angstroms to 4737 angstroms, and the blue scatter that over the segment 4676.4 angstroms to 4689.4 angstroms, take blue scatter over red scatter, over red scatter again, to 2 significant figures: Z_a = 0.87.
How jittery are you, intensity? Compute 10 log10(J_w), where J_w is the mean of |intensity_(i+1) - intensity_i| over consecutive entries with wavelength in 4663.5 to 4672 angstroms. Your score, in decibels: 3.9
